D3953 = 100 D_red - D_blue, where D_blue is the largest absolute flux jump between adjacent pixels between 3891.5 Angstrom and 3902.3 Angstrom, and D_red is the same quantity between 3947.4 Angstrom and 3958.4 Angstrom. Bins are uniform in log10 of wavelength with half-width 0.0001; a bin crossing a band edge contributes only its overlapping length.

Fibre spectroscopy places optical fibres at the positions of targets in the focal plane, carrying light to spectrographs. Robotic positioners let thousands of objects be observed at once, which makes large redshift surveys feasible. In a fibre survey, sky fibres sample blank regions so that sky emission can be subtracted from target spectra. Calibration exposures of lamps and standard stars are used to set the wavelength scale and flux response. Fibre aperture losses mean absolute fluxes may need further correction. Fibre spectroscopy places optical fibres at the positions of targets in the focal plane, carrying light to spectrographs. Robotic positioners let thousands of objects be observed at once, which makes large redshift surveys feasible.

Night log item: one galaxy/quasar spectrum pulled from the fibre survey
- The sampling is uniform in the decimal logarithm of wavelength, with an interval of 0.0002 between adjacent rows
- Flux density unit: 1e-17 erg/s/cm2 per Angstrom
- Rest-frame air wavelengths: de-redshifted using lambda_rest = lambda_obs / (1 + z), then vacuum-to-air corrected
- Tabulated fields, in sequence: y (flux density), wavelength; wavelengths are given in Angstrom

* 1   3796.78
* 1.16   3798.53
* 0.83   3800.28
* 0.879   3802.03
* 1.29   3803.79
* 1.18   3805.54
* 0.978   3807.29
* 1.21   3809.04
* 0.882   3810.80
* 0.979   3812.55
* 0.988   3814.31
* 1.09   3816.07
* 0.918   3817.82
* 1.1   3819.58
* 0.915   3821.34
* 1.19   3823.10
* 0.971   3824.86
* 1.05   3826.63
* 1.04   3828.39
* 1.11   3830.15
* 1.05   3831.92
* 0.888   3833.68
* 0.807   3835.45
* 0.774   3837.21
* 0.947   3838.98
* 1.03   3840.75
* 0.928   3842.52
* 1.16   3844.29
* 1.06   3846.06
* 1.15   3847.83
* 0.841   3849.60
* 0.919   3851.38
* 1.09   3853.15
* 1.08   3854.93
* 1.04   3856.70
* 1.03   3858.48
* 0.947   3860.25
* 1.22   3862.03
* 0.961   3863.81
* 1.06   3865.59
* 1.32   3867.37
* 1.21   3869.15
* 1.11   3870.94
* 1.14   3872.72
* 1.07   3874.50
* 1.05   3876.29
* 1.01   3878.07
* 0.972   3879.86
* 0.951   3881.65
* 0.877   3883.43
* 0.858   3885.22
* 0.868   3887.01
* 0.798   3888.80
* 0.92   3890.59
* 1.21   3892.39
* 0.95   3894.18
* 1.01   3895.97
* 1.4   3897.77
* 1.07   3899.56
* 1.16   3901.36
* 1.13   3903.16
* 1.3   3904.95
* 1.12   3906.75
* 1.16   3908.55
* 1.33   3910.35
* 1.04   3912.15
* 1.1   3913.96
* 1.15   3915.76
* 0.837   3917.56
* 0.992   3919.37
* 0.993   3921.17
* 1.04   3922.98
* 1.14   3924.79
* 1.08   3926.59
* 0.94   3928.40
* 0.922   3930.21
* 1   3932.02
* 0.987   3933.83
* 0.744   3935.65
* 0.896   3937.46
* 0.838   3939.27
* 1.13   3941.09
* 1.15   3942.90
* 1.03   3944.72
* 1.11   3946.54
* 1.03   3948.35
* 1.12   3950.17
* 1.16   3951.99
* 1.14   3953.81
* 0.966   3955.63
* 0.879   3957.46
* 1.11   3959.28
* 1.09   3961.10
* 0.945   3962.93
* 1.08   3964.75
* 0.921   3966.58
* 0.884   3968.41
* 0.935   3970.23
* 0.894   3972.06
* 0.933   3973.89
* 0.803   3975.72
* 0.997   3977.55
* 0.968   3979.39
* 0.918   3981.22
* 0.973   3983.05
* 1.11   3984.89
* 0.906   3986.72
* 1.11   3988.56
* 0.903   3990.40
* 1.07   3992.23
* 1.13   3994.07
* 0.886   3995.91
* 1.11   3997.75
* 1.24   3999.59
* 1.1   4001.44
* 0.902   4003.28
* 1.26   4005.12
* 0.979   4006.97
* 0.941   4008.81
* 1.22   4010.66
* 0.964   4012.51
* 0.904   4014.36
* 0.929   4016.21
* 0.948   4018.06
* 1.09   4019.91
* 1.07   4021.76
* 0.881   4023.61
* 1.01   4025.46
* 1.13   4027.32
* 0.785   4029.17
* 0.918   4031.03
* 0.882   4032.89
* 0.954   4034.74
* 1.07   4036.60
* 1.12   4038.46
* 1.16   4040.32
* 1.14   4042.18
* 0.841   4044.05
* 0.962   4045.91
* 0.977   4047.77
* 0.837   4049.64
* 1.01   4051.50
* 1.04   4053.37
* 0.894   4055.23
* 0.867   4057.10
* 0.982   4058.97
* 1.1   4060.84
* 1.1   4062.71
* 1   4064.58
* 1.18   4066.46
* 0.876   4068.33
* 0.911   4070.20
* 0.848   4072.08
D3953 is 17.0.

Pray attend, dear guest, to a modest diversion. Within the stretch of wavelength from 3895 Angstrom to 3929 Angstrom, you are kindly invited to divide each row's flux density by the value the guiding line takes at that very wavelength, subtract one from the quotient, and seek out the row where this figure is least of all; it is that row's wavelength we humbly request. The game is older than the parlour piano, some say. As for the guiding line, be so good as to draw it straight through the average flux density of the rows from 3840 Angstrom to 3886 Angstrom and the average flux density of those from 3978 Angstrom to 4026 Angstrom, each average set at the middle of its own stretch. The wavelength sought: 3917.56 Angstrom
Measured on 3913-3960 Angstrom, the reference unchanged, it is 3935.65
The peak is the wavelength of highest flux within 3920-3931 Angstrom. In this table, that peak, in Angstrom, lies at 3924.79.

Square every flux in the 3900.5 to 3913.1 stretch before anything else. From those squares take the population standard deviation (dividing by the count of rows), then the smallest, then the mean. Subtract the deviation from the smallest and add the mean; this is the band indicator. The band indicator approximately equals 2.25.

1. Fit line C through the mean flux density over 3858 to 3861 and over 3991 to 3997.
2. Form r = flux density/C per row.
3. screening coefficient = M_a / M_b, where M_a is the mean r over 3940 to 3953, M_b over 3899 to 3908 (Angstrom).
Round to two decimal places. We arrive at 0.94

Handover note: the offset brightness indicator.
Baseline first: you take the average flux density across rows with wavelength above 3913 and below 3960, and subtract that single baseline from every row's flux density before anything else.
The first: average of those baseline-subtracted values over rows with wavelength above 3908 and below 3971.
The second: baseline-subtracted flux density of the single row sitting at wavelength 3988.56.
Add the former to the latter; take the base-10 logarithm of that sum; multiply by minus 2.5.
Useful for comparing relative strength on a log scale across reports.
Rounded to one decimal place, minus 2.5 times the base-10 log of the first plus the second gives 2.5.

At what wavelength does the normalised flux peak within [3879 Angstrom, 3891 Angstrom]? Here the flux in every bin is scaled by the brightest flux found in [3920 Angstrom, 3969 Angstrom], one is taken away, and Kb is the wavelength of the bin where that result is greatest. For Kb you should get 3879.86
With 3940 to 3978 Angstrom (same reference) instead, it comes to 3951.99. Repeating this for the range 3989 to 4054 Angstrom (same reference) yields 4005.12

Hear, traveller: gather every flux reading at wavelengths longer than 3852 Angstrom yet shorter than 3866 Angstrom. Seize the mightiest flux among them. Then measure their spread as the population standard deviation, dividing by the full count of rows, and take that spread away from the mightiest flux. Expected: 1.14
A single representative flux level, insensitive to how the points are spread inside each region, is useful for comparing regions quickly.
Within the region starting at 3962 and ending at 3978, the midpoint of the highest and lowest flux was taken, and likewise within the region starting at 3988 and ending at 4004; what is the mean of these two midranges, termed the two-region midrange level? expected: 1.00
